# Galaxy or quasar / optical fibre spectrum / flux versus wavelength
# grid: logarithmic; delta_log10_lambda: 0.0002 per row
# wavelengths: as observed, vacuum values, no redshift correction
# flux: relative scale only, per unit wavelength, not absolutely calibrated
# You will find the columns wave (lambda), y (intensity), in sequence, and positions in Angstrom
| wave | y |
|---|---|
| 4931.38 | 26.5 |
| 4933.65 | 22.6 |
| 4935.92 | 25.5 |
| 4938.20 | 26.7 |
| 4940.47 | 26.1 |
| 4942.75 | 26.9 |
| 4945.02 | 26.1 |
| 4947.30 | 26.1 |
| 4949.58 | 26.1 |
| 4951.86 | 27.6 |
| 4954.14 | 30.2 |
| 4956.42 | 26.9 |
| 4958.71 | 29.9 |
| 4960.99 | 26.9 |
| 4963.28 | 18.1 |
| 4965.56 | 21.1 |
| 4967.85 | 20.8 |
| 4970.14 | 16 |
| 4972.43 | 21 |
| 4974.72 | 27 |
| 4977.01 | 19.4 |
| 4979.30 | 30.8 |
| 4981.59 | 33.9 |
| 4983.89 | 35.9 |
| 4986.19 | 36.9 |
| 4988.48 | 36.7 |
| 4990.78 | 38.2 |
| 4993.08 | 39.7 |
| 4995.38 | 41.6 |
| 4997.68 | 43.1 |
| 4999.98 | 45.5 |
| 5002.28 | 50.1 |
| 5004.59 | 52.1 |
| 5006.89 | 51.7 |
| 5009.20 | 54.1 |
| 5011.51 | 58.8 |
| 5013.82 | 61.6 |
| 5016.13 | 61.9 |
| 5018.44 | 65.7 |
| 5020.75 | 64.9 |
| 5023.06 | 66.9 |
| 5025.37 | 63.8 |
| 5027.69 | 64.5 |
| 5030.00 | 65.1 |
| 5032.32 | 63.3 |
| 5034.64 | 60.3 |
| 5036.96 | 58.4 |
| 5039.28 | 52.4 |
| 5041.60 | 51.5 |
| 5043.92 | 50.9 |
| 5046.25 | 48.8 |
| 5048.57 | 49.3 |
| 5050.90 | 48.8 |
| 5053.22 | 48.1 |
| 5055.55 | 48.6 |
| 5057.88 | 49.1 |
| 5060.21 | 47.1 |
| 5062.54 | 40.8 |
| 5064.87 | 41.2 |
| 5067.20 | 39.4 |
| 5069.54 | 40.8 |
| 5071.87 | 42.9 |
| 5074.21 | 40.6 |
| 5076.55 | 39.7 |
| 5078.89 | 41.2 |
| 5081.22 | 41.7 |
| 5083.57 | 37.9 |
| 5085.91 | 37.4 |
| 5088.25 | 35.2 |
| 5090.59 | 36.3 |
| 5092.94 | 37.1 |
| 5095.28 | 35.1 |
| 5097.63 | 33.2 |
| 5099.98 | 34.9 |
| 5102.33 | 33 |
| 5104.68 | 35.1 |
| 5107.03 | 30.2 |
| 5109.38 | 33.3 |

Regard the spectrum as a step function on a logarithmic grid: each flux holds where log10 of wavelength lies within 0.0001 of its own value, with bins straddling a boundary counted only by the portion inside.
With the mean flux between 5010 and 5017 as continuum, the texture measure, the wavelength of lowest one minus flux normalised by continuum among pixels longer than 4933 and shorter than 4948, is 4942.75 Angstrom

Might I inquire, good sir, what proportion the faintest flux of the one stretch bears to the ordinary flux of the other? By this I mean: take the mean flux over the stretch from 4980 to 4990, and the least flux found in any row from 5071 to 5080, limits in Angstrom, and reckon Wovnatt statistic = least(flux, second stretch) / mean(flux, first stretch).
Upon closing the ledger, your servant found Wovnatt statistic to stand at 1.11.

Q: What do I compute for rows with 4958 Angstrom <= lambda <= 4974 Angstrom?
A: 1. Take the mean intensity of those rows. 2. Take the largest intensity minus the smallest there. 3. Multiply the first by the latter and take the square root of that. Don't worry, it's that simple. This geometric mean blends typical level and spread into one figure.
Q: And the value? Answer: 17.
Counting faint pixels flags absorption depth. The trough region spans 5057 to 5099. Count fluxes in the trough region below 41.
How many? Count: 12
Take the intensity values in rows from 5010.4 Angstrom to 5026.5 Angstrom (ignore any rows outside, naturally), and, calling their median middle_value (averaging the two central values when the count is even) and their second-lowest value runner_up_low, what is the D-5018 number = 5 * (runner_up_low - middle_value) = -11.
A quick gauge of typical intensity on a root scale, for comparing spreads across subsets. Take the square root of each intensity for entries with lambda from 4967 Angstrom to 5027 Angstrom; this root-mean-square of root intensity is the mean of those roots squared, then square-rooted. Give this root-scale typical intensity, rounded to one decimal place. 6.6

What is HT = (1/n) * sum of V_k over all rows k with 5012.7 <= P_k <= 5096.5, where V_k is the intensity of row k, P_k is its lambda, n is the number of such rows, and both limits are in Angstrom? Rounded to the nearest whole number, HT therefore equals 49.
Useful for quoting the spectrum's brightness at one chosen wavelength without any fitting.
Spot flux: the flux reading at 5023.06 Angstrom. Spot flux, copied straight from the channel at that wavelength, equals 66.9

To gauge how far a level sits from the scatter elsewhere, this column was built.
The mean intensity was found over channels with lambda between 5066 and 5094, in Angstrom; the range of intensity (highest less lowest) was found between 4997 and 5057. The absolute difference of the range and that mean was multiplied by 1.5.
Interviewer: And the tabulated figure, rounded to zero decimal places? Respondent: 23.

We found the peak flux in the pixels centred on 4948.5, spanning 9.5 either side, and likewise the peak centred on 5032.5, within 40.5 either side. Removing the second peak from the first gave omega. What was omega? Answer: -37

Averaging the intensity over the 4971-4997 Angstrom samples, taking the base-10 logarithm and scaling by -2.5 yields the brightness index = -3.79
